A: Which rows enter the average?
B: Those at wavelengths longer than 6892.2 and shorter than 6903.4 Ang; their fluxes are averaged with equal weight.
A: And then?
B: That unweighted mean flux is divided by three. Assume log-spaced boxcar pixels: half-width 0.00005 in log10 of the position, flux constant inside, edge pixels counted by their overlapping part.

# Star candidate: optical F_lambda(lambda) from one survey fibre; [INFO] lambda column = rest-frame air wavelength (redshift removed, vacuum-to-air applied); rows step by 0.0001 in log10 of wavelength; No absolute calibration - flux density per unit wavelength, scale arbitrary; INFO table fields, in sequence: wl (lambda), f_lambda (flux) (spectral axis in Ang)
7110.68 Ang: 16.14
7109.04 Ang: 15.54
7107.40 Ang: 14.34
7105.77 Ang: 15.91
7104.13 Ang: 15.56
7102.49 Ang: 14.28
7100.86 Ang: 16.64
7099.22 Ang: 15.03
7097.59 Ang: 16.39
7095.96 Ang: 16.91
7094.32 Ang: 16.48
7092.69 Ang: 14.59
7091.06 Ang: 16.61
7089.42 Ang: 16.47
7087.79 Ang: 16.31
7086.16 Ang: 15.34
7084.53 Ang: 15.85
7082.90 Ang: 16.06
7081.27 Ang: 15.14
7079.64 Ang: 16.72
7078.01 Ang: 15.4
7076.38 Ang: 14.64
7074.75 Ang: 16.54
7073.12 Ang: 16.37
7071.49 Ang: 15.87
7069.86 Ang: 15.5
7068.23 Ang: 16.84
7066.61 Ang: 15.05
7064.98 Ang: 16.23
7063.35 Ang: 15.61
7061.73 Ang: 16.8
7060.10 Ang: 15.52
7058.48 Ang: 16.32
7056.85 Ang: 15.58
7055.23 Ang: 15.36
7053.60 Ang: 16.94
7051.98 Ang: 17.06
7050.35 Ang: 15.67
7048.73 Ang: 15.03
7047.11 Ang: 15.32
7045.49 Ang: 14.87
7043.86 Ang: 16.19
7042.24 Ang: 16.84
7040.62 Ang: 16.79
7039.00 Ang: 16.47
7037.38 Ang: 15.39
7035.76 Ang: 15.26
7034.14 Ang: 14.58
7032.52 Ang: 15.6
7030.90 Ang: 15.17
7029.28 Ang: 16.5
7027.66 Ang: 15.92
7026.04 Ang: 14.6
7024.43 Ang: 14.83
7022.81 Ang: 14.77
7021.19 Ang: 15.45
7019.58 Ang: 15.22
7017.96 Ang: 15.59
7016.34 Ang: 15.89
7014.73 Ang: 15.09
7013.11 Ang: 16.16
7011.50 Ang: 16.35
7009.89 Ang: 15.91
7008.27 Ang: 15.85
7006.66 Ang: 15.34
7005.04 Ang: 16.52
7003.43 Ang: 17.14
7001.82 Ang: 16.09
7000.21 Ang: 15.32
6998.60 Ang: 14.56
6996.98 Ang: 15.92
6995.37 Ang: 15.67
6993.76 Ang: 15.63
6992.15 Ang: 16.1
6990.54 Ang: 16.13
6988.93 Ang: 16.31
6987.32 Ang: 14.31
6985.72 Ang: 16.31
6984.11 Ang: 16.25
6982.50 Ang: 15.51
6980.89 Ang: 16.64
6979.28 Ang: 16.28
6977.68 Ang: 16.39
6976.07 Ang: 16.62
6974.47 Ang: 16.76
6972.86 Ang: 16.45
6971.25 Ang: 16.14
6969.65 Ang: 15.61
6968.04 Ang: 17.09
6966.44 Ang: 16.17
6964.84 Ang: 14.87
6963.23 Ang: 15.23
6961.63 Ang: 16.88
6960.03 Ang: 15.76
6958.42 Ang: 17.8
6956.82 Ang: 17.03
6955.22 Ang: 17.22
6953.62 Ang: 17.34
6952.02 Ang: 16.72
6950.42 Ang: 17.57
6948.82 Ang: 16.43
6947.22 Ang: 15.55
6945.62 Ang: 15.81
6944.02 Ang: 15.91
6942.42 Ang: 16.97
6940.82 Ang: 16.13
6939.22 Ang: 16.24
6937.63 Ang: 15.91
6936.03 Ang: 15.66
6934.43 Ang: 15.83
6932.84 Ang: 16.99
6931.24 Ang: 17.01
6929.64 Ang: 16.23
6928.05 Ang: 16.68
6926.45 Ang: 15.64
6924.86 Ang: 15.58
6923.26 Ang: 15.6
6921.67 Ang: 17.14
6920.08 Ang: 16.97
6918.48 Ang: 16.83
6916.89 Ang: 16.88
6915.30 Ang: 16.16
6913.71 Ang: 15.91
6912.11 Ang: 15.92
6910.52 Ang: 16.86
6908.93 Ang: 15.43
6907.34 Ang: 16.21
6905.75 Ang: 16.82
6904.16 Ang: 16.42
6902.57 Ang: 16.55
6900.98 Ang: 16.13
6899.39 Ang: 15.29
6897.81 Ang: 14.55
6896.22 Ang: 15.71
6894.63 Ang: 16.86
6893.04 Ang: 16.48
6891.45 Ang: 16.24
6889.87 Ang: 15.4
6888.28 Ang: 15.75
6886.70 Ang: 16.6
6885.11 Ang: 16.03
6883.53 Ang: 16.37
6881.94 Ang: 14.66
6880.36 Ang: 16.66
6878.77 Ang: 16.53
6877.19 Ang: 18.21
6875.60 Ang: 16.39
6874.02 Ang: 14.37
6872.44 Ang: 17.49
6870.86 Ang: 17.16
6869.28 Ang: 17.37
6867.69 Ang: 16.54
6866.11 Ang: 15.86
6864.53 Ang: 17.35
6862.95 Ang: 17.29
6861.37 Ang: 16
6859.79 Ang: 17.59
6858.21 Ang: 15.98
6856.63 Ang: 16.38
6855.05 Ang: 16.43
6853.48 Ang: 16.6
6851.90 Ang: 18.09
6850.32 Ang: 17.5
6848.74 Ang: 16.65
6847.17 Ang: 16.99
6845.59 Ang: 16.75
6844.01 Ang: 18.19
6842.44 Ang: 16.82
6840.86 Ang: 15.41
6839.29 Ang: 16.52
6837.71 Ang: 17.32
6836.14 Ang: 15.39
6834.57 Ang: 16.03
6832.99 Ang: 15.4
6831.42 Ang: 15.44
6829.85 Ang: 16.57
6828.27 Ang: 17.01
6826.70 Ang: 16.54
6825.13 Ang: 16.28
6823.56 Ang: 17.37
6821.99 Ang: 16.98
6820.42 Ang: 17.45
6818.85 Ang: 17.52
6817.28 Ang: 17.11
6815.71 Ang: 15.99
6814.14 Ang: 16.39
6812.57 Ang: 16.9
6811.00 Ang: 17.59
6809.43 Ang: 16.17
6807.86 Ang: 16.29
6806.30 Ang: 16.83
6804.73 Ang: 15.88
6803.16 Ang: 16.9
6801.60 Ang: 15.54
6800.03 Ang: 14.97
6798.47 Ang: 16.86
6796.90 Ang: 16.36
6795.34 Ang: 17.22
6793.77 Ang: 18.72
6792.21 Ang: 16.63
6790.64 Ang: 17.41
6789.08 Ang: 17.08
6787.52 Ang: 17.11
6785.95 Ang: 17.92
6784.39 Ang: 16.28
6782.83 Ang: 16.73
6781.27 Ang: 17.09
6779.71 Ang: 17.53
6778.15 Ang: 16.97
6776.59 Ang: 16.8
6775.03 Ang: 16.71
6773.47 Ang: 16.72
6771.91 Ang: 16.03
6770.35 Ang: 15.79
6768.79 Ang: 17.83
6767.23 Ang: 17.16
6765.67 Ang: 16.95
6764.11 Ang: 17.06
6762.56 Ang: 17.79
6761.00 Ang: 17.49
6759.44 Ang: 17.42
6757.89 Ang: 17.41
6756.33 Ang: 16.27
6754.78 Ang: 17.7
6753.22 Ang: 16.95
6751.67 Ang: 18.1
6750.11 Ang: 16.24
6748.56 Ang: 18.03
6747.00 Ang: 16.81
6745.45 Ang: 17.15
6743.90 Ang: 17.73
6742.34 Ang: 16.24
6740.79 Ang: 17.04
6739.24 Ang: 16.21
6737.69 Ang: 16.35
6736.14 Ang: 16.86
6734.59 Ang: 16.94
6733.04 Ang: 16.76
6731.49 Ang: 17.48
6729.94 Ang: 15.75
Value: 5.31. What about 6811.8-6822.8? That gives 5.64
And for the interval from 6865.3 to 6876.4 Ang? 5.48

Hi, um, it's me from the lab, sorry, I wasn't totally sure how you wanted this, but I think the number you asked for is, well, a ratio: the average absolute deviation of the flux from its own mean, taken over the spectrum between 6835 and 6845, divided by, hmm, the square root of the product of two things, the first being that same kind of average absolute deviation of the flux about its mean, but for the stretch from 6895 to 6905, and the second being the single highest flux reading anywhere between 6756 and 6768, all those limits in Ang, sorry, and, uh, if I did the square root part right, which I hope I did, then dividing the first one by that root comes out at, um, 0.26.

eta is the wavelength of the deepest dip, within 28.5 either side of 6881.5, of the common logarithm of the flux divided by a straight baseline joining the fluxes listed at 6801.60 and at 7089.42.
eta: 6874.02 Ang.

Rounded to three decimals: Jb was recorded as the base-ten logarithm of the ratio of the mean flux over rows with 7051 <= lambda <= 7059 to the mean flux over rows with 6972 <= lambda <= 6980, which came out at -0.007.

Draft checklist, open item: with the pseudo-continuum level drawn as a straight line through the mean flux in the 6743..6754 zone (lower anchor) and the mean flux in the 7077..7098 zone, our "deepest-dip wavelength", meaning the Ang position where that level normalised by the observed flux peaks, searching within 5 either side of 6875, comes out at 6874.02 Ang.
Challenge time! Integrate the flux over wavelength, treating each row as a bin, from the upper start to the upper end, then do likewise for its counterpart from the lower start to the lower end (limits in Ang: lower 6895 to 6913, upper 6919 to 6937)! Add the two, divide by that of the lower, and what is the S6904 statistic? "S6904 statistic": 2.02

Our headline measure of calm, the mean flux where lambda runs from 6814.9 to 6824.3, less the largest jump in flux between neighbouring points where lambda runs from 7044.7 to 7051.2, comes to 16.4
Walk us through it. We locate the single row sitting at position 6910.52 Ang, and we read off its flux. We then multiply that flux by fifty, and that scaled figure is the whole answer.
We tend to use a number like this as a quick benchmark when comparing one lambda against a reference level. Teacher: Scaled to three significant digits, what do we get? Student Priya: 843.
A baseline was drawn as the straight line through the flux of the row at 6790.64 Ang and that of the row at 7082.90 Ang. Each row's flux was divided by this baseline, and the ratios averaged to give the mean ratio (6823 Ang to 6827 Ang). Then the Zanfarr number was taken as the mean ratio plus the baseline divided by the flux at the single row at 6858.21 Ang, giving 2.04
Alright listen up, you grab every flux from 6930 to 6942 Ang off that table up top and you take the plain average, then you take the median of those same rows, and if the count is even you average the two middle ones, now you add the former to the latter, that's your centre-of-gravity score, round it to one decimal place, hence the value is 32.4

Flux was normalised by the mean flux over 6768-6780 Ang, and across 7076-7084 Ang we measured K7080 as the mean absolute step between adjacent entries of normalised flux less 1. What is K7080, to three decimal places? 0.068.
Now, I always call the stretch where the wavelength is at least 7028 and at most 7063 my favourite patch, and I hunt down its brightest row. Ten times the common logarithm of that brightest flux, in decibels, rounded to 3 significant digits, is 12.3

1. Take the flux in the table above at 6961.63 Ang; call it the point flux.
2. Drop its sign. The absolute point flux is 16.9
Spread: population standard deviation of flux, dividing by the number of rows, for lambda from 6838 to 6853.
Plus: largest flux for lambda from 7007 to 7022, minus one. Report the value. 16.2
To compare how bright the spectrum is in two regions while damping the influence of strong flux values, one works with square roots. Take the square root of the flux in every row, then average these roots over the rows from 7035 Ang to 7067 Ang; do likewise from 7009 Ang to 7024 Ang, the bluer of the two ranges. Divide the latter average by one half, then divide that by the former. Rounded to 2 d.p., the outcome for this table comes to 1.98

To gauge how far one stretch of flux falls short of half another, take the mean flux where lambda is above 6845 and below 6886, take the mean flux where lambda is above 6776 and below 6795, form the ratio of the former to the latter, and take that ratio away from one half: -0.469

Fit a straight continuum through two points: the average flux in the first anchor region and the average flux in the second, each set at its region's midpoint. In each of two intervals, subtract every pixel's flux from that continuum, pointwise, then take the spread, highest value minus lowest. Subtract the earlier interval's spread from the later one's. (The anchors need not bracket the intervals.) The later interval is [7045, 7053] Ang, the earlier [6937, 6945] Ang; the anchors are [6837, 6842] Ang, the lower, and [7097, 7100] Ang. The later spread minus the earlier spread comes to 1.1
